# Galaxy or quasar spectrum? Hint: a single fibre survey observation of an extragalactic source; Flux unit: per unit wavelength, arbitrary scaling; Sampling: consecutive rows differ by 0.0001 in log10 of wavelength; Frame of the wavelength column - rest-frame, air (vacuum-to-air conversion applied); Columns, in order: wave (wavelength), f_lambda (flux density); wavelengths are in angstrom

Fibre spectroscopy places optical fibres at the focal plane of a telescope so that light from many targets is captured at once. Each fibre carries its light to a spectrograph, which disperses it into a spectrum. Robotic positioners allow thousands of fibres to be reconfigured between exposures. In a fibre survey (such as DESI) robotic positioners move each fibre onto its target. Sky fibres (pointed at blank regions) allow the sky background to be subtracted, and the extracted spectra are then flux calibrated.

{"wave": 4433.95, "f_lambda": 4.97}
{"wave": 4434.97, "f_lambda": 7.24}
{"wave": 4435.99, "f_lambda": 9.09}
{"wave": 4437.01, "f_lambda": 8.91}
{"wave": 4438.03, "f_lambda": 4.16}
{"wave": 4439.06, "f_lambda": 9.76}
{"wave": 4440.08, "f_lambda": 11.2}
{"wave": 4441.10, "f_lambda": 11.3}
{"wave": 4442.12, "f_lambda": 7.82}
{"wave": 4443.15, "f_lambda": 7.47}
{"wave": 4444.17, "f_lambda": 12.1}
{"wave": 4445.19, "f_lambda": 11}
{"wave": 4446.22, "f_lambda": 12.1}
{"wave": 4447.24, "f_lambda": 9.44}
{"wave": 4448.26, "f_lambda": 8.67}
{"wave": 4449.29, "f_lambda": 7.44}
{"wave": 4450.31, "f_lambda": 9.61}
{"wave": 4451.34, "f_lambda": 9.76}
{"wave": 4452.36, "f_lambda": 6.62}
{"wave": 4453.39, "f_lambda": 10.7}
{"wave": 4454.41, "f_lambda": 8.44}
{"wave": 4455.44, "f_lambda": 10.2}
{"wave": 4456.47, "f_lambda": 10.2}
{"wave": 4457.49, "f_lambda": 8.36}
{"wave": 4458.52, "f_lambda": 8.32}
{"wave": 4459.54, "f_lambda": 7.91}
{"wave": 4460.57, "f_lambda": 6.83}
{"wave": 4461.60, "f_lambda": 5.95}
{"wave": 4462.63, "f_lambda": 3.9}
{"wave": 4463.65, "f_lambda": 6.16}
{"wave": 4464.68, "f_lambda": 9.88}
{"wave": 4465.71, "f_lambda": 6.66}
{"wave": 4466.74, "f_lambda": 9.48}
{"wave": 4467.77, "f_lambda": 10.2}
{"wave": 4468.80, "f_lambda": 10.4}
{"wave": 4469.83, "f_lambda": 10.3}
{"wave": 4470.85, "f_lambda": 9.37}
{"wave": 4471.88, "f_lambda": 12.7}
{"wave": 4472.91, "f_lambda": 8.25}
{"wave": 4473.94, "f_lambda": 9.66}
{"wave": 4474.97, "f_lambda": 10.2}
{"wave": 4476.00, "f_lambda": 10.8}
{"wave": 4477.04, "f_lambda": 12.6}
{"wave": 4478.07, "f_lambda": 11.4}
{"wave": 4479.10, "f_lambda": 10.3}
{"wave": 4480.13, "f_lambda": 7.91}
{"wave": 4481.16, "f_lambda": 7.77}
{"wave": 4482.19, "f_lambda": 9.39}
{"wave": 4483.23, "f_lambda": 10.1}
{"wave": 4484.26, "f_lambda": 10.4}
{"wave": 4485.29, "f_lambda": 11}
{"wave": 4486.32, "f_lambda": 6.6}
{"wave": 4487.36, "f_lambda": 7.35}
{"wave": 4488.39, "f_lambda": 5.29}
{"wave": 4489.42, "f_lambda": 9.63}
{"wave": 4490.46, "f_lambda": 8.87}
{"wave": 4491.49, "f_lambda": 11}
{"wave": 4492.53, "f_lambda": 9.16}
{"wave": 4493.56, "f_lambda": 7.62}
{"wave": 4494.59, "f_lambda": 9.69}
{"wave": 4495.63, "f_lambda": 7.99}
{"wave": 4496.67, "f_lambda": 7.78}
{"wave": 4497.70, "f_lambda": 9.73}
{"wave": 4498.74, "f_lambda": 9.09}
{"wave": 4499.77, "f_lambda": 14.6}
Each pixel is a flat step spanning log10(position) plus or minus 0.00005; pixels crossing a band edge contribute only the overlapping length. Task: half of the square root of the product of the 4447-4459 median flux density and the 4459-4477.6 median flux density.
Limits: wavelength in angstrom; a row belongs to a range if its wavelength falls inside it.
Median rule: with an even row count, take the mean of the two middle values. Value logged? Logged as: 4.65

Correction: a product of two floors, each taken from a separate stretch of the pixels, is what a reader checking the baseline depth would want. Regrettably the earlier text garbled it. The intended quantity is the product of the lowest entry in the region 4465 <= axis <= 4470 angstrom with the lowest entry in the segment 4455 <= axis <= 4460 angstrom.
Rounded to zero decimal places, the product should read 53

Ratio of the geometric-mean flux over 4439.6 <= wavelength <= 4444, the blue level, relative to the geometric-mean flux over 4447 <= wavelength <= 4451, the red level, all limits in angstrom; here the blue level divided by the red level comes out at 1.06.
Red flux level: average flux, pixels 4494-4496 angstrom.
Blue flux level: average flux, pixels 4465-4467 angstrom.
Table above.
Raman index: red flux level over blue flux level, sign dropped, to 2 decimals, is 1.10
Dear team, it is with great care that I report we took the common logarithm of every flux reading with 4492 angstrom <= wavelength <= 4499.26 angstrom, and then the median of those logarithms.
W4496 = 0.96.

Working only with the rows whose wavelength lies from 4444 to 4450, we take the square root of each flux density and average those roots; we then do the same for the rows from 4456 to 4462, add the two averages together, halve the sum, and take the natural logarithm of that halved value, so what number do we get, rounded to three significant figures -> 1.09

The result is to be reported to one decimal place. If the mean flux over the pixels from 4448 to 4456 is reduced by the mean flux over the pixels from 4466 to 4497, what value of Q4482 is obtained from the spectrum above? -0.5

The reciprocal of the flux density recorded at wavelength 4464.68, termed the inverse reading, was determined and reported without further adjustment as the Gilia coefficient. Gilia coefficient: 0.101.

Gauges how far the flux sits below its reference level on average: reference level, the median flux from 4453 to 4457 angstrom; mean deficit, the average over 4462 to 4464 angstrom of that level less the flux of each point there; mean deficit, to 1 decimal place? 5.2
